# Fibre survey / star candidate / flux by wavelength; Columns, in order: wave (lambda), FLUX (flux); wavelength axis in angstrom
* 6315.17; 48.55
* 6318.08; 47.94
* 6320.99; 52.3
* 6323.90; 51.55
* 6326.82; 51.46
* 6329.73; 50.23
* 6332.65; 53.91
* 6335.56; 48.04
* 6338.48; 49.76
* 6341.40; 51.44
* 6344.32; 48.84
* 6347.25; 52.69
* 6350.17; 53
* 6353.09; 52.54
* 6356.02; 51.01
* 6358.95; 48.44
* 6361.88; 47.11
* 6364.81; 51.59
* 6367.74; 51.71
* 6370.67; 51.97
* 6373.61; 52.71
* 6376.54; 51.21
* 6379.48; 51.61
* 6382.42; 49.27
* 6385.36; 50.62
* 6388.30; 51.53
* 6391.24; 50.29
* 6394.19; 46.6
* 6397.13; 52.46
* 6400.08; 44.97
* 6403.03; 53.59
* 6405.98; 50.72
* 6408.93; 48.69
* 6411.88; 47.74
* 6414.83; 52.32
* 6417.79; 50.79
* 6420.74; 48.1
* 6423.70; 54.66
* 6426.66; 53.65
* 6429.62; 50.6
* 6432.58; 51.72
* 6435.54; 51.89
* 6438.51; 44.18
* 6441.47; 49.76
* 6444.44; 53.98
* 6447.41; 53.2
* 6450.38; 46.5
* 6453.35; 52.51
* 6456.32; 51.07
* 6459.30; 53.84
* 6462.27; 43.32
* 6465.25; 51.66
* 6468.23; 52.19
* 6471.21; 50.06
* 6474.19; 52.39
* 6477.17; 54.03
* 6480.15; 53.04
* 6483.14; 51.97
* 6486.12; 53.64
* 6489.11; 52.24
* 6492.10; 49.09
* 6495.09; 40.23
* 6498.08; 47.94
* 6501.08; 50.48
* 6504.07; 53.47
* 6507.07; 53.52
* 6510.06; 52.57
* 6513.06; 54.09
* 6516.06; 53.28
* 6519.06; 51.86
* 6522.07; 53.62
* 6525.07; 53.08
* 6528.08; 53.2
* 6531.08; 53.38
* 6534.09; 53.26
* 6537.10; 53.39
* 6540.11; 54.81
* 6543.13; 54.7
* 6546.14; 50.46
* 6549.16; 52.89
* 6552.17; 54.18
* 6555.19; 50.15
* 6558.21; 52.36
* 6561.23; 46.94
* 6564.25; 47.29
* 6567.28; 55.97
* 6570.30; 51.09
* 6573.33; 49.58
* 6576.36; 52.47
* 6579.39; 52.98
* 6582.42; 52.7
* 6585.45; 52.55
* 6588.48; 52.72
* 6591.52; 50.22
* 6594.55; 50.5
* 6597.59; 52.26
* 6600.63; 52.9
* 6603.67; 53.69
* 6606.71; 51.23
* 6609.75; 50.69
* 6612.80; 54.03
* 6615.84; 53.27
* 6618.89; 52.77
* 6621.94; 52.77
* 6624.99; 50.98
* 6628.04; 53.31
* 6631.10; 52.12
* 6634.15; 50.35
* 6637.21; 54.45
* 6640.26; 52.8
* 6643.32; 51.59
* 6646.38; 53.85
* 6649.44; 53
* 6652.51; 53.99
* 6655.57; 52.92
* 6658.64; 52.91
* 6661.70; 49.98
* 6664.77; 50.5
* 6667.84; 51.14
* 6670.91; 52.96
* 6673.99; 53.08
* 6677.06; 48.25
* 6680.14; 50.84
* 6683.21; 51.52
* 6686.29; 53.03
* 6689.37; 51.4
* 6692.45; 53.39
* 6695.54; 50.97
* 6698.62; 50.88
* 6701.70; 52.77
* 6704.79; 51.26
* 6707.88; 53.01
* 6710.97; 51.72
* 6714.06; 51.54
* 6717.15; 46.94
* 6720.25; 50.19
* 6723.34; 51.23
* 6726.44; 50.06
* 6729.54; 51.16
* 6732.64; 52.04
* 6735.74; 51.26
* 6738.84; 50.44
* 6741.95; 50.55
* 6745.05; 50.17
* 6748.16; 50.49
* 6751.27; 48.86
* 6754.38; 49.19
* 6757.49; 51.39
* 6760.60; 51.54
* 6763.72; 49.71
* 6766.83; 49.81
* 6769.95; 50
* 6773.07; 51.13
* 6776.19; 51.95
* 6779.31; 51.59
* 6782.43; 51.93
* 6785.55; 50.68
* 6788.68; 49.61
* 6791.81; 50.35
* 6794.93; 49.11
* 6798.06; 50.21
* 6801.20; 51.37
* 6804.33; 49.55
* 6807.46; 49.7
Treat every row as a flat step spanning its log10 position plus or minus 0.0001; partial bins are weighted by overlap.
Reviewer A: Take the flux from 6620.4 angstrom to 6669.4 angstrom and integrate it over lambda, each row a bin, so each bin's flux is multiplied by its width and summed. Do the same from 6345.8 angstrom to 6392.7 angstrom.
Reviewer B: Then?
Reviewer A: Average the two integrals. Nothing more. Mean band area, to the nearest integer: 2479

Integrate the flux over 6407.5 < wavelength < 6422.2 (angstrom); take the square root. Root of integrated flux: 27.0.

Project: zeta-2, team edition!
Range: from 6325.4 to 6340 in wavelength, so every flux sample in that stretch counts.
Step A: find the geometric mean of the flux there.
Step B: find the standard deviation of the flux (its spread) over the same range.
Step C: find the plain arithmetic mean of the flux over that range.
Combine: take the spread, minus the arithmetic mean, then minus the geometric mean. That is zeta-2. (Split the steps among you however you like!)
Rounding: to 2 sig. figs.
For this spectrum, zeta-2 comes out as -99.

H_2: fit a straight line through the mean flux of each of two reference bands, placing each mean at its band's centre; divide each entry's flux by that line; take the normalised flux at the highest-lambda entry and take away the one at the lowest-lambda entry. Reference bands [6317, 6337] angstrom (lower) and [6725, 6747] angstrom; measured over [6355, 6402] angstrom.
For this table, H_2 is -0.12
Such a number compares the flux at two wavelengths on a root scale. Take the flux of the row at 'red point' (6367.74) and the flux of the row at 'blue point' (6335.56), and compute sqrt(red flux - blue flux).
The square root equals 1.9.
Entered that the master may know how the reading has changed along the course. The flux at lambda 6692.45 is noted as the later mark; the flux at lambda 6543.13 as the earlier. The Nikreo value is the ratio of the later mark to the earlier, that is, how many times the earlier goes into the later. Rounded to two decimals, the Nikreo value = 0.98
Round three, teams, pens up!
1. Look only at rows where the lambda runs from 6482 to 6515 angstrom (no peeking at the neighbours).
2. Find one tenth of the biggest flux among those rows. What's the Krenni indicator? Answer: 5.409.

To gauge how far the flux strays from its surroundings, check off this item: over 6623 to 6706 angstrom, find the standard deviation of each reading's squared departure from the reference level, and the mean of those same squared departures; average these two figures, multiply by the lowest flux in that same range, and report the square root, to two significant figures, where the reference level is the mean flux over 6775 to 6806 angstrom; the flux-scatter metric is 14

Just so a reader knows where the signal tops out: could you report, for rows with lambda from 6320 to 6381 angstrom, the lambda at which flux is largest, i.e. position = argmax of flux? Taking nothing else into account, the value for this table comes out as 6332.65 angstrom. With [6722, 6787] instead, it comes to 6732.64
